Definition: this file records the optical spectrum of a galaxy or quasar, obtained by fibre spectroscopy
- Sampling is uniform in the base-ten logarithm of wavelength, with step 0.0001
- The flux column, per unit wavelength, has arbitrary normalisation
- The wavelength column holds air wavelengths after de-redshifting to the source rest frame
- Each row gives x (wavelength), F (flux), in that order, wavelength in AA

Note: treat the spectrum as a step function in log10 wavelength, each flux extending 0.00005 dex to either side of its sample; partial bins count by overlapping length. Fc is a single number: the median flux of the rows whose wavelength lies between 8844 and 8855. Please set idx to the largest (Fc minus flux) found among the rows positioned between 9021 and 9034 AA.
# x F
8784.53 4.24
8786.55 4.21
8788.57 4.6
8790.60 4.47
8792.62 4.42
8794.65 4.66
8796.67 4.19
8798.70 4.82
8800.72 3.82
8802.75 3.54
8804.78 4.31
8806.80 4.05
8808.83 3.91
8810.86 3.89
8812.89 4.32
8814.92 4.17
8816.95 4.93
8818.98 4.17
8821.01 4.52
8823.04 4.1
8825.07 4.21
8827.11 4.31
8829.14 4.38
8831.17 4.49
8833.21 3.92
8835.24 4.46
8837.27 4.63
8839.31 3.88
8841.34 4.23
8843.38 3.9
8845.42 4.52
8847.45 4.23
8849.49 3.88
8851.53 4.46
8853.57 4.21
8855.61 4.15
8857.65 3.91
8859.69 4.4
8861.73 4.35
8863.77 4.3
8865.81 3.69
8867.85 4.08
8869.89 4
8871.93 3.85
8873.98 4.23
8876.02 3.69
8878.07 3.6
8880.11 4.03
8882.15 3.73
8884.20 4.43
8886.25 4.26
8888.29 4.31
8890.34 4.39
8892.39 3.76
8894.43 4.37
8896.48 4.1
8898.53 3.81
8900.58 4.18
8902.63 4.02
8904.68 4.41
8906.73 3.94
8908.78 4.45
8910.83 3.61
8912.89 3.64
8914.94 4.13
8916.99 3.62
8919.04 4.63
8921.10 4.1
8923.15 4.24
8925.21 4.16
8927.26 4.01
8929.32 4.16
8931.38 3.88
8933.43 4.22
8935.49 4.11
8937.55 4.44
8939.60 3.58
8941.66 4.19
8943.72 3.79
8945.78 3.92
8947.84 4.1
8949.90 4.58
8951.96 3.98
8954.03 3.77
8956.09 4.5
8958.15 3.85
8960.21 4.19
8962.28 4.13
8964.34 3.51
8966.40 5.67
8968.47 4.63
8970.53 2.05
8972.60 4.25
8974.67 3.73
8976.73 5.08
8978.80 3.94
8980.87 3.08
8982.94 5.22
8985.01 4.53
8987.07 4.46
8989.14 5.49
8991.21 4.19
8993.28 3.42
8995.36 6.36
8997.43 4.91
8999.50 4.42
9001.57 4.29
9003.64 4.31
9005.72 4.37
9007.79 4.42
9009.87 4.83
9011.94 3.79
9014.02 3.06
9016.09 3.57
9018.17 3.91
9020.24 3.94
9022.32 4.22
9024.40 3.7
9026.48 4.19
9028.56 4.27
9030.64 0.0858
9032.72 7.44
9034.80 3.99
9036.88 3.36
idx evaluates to 4.14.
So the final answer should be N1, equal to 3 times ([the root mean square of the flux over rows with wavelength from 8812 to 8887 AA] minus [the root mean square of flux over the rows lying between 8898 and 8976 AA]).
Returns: 0.30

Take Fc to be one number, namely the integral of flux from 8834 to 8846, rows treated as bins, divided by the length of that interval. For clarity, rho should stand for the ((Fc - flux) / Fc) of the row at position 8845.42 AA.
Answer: -0.1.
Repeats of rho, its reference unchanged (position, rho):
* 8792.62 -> 0.0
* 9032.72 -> -0.7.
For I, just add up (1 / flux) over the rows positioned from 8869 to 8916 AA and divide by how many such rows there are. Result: 0.249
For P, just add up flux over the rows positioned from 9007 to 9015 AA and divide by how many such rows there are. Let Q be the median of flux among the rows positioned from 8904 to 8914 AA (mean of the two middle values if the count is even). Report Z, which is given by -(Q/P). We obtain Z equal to -0.98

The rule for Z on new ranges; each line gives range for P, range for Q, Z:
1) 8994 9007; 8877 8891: -0.89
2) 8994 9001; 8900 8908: -0.78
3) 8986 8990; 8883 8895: -0.87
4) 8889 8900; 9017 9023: -0.96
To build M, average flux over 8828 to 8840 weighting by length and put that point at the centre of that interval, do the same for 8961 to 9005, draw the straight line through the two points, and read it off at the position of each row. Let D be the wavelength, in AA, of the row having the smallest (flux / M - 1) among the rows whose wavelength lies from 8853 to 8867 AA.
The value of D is 8865.81 AA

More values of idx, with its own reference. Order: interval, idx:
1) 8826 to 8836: 0.31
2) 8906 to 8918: 0.62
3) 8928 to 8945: 0.65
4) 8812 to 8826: 0.13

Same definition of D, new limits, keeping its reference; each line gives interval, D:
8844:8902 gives 8878.07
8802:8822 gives 8802.75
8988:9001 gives 8993.28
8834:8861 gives 8849.49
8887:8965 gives 8964.34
